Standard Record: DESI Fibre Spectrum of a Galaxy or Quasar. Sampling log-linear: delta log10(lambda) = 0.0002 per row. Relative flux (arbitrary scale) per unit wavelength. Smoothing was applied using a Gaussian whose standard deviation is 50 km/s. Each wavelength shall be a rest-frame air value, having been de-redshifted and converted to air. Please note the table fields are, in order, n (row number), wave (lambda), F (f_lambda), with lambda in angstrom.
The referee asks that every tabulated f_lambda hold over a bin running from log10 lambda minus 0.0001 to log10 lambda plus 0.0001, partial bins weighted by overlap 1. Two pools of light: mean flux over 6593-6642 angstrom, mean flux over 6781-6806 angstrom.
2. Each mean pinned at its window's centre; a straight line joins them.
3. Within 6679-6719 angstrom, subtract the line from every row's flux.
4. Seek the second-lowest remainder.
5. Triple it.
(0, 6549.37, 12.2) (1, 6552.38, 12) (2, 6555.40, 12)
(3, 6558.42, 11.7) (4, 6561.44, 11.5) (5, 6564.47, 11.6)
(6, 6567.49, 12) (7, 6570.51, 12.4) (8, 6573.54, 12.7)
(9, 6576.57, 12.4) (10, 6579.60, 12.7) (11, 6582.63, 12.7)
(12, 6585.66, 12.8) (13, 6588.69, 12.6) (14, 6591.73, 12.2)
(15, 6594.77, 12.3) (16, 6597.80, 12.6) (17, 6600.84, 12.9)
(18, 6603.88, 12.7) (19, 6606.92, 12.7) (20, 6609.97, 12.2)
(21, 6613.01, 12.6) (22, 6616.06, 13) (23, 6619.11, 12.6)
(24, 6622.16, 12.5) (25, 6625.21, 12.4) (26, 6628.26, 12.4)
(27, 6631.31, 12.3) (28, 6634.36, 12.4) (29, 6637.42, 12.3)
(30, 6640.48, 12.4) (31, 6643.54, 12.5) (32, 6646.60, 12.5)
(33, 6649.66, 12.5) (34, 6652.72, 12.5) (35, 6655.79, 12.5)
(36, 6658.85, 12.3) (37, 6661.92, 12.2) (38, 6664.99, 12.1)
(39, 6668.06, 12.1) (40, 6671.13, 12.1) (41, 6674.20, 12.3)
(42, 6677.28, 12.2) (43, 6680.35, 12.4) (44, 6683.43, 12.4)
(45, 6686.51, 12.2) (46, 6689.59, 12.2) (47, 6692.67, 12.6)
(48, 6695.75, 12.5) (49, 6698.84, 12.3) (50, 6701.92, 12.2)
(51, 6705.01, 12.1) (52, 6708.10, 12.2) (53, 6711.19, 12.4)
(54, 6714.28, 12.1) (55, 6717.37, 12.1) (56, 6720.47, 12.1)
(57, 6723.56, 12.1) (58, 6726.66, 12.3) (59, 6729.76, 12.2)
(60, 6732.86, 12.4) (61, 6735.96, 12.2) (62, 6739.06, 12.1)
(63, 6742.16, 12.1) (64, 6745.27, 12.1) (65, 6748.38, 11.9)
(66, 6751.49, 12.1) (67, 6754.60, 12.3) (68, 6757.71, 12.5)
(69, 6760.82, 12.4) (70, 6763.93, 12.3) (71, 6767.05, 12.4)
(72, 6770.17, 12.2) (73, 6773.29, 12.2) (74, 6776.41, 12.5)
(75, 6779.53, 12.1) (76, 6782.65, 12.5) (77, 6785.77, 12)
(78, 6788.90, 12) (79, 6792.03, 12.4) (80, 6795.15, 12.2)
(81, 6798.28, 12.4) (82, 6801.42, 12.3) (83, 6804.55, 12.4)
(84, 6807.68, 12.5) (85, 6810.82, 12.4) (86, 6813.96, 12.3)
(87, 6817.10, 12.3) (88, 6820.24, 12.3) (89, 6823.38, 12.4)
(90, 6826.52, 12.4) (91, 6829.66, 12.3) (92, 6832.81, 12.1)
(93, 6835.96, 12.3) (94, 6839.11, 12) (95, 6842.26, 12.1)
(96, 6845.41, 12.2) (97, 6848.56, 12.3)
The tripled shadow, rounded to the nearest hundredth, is -0.85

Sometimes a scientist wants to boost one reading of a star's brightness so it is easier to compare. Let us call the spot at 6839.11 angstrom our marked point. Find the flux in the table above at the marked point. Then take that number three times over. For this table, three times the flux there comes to 36.0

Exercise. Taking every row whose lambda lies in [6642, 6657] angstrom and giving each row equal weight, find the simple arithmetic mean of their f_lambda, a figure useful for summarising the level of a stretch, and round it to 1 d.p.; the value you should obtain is 12.5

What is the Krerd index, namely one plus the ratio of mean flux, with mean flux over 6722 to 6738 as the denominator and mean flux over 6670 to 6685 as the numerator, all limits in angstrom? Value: 2.00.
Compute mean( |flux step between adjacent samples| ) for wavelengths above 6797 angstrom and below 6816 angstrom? 0.10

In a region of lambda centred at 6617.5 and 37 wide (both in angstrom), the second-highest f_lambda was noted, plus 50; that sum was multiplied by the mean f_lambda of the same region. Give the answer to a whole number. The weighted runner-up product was 790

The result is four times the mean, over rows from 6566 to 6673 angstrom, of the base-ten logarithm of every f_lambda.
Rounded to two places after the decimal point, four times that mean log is 4.38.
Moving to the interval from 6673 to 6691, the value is 4.36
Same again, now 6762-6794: 4.35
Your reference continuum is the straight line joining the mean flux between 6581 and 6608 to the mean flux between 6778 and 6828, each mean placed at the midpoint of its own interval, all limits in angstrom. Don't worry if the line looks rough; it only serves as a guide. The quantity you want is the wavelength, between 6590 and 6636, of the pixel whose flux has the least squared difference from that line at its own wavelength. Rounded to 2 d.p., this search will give 6597.80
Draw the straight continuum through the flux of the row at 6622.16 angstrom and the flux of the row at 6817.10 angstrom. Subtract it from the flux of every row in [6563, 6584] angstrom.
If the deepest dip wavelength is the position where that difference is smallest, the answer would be 6564.47 angstrom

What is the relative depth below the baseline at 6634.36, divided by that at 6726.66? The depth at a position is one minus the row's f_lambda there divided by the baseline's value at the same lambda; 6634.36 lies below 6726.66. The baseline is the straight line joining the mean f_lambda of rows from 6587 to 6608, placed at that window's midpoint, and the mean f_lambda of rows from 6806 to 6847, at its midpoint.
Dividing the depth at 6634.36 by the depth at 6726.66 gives 1.2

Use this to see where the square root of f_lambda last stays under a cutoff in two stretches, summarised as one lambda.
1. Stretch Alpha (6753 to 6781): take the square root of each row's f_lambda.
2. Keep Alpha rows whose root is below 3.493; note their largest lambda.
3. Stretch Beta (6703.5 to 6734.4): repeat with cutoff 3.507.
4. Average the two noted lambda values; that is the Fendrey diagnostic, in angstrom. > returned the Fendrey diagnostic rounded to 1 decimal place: 6754.6 angstrom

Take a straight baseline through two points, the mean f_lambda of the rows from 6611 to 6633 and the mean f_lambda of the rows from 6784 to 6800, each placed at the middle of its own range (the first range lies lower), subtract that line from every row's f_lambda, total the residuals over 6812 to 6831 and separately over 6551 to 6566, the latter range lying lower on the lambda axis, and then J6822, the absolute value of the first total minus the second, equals 5.7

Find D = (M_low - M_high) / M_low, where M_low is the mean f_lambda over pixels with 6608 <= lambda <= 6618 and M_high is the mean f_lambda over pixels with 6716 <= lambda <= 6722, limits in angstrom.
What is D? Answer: 0.040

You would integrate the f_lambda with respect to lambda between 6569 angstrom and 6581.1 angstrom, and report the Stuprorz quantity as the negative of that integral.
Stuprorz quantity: -152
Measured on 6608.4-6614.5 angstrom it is -76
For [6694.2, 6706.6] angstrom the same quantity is -152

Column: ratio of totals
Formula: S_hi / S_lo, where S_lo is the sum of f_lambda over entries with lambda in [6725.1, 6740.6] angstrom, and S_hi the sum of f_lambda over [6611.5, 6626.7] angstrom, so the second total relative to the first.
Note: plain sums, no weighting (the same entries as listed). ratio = 1.03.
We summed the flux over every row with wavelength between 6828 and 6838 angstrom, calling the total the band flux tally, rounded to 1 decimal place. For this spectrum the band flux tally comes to 36.7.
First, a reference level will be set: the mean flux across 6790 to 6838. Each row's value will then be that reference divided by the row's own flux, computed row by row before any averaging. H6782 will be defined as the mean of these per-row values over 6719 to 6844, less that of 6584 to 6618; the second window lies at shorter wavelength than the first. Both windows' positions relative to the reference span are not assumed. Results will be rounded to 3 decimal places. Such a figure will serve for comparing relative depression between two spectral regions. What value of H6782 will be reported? 0.028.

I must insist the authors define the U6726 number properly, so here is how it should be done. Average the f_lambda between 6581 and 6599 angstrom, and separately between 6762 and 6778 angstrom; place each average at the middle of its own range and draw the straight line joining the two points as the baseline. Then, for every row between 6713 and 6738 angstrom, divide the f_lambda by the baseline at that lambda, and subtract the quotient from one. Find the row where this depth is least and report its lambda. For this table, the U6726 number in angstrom 6732.86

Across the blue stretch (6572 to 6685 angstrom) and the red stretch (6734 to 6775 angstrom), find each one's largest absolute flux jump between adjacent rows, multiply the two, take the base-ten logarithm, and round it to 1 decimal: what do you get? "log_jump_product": -1.0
